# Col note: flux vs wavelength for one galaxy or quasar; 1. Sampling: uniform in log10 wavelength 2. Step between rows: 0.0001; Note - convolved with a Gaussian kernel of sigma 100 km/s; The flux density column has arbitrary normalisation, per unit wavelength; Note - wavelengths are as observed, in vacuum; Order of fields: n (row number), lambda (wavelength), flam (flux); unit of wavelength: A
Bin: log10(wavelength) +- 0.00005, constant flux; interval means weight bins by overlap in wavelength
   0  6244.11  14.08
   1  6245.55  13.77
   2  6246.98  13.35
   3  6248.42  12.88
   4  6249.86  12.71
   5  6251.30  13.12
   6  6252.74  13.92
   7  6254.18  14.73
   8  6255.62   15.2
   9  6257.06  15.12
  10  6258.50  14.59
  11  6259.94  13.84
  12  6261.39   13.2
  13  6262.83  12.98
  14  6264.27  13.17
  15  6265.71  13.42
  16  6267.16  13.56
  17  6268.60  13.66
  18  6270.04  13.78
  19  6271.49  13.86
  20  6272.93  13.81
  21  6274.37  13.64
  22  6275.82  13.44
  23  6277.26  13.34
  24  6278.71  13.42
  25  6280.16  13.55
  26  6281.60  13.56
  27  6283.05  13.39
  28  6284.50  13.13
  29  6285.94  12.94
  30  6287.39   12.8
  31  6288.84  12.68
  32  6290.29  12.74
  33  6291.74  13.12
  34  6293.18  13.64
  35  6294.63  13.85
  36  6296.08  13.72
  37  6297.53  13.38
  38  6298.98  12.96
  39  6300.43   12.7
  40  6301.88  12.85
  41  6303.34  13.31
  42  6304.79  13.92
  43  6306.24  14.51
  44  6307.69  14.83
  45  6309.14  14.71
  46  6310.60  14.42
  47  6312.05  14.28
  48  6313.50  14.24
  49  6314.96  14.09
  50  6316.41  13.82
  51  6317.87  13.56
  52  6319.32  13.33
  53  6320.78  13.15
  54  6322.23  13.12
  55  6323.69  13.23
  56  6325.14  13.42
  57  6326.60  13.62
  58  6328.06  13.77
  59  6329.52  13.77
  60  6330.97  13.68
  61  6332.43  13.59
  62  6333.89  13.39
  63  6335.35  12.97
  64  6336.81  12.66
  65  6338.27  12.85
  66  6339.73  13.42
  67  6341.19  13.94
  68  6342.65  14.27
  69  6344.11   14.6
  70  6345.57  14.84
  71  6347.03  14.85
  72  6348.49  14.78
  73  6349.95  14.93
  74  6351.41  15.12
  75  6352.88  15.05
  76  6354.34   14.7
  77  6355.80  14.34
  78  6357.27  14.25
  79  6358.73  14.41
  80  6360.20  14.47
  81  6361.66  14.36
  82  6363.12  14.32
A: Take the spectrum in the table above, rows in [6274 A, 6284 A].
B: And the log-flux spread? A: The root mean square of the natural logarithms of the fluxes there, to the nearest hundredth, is 2.60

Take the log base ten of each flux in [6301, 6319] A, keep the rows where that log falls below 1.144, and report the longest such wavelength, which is 6317.87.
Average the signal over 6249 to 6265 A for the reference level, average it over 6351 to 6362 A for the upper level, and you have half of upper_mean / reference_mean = 0.526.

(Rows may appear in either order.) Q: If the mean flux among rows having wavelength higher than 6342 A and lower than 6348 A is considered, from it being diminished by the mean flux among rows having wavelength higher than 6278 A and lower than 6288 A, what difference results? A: 1.4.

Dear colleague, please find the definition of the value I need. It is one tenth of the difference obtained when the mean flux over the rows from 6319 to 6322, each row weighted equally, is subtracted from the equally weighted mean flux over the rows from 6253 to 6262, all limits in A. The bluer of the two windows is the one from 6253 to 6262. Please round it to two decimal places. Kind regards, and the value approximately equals 0.12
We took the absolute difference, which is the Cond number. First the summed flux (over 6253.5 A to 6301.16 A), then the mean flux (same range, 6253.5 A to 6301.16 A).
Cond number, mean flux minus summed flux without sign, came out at 433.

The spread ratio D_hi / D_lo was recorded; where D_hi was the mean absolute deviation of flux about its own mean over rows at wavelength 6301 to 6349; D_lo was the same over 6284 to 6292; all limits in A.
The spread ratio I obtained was 3.3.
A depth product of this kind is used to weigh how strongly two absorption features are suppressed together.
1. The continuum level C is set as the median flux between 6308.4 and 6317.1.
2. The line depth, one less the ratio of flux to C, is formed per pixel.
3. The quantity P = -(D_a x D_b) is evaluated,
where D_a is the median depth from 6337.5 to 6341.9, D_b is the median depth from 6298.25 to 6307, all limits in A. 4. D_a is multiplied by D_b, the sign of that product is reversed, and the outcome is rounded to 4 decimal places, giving -0.0046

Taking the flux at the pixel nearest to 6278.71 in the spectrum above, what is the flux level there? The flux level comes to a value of 13.42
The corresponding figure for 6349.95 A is 14.93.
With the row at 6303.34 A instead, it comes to 13.31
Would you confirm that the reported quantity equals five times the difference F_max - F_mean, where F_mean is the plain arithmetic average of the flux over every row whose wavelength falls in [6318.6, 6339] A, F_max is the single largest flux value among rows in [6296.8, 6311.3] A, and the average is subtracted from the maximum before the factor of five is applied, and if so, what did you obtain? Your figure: 8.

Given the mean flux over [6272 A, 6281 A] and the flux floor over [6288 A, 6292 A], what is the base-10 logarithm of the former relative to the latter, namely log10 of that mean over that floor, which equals 0.03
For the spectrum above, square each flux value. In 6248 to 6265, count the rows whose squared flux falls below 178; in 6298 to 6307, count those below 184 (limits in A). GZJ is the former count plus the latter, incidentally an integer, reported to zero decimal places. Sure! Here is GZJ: 10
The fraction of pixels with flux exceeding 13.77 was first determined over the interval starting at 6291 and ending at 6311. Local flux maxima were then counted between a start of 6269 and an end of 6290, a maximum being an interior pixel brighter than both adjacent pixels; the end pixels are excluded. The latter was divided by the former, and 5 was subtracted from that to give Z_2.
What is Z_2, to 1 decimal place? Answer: -0.3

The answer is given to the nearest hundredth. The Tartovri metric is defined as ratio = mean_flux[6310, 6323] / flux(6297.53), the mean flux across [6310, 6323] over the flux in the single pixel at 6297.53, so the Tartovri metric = 1.03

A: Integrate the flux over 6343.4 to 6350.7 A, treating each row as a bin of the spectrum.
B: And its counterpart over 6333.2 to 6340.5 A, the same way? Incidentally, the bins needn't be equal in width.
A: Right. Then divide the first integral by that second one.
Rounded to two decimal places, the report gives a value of 1.14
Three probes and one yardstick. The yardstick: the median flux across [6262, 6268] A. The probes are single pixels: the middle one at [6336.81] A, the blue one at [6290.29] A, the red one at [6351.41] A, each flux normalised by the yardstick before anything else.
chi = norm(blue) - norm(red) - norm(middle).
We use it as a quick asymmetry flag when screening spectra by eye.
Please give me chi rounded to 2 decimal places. -1.13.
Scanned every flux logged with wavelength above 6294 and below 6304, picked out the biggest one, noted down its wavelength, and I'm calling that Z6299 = 6294.63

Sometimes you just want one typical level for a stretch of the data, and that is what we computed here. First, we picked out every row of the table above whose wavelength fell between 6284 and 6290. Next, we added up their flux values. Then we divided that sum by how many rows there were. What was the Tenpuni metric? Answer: 12.9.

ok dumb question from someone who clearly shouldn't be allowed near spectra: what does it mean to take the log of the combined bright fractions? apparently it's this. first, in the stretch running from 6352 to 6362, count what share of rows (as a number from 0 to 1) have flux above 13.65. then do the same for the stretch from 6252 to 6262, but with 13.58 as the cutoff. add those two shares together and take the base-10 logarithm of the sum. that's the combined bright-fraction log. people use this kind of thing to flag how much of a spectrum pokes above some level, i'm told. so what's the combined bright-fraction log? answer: 0.27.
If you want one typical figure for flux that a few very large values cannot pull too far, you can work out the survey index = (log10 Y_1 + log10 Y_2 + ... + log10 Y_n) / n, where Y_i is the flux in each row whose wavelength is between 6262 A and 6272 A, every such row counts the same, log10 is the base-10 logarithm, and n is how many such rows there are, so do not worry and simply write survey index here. 1.13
